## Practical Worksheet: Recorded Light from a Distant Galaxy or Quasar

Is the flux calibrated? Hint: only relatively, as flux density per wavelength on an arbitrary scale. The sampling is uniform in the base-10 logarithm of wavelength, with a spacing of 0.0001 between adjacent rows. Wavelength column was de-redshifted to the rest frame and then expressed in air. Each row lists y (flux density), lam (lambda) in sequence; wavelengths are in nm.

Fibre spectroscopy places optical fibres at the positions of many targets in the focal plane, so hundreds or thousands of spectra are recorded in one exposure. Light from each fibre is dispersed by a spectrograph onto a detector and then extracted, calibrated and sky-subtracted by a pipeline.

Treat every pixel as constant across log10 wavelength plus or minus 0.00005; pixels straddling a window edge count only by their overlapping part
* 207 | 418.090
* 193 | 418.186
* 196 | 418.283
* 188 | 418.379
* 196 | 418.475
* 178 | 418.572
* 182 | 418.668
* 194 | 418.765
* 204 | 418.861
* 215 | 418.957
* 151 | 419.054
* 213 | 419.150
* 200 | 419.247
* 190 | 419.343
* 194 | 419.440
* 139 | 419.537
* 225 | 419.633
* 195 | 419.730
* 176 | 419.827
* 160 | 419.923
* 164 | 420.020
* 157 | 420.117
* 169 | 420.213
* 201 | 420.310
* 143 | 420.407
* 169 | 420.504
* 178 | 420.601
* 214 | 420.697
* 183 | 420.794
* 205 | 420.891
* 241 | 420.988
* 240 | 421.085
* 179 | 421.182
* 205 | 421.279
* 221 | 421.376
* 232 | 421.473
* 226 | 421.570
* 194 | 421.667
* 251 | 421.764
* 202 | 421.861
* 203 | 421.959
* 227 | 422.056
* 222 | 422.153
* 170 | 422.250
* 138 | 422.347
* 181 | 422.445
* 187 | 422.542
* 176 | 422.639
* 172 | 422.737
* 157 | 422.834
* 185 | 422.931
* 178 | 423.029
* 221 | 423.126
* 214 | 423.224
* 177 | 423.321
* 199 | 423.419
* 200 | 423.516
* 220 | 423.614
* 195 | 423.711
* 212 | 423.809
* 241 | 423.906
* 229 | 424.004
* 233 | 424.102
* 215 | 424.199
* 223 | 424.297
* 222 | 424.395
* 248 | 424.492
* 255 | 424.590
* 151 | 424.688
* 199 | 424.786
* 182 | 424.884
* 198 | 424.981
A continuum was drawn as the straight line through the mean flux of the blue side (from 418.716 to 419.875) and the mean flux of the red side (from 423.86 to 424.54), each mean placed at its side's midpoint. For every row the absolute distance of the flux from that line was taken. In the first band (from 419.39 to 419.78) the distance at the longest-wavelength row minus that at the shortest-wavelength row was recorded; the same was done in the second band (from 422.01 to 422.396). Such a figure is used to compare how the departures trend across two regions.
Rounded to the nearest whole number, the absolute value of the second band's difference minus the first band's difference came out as 65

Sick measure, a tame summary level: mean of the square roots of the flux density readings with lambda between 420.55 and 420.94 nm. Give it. 14.0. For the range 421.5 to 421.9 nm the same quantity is 14.8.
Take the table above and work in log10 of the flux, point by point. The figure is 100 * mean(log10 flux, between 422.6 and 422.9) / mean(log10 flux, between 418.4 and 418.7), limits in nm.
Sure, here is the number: 98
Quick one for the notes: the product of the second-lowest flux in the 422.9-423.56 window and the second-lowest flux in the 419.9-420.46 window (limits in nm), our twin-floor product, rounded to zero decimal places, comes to 27946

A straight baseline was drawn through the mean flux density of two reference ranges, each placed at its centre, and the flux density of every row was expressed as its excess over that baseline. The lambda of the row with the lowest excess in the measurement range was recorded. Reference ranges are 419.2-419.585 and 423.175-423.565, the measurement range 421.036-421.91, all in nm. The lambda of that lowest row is 421.182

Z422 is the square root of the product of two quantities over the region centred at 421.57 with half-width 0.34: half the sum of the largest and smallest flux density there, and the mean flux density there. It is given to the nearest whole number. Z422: 221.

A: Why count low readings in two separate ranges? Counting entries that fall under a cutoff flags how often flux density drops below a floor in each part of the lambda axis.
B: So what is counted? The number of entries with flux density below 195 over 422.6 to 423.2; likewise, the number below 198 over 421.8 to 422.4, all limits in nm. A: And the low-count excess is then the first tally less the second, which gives 3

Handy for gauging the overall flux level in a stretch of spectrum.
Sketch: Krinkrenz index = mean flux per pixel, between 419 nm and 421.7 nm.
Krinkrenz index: 192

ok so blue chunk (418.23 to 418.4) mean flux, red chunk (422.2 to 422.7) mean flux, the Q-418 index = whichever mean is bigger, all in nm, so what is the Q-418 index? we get 192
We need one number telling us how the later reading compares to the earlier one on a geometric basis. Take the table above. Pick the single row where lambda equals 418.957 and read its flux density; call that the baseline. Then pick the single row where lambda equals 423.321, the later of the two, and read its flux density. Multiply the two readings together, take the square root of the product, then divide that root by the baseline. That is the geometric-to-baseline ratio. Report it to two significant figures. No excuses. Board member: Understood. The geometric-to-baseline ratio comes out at 0.91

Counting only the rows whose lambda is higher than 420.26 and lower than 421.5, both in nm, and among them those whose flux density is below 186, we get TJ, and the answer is 5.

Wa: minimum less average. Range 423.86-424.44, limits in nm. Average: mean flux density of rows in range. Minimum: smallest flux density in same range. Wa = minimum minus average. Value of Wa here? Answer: -12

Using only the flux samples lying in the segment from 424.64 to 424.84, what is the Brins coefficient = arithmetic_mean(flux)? 175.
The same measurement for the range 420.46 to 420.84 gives 186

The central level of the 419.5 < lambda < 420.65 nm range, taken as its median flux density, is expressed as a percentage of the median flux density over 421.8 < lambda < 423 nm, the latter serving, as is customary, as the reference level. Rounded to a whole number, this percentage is 92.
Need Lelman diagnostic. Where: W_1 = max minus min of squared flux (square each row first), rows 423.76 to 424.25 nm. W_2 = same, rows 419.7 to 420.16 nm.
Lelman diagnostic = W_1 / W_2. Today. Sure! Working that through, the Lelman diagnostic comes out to 0.98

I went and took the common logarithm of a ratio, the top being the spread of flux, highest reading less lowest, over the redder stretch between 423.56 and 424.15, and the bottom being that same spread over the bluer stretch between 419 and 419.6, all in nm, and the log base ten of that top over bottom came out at -0.2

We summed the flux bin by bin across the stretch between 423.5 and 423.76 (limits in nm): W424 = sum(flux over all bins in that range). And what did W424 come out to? 615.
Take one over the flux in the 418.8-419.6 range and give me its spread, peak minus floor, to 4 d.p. 0.0025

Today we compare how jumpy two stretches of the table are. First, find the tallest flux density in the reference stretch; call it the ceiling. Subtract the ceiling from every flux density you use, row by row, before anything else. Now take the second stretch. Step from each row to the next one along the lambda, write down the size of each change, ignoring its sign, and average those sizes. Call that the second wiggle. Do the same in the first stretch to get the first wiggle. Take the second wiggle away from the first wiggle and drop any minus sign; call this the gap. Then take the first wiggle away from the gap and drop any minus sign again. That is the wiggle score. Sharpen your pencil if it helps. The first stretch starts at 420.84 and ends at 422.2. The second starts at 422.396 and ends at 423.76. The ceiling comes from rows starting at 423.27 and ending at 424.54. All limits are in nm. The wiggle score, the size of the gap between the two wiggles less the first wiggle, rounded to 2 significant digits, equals 17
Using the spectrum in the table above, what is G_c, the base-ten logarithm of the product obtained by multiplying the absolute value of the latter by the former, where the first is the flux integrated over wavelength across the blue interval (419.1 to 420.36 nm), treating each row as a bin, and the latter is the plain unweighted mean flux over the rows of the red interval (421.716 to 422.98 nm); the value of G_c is 4.64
